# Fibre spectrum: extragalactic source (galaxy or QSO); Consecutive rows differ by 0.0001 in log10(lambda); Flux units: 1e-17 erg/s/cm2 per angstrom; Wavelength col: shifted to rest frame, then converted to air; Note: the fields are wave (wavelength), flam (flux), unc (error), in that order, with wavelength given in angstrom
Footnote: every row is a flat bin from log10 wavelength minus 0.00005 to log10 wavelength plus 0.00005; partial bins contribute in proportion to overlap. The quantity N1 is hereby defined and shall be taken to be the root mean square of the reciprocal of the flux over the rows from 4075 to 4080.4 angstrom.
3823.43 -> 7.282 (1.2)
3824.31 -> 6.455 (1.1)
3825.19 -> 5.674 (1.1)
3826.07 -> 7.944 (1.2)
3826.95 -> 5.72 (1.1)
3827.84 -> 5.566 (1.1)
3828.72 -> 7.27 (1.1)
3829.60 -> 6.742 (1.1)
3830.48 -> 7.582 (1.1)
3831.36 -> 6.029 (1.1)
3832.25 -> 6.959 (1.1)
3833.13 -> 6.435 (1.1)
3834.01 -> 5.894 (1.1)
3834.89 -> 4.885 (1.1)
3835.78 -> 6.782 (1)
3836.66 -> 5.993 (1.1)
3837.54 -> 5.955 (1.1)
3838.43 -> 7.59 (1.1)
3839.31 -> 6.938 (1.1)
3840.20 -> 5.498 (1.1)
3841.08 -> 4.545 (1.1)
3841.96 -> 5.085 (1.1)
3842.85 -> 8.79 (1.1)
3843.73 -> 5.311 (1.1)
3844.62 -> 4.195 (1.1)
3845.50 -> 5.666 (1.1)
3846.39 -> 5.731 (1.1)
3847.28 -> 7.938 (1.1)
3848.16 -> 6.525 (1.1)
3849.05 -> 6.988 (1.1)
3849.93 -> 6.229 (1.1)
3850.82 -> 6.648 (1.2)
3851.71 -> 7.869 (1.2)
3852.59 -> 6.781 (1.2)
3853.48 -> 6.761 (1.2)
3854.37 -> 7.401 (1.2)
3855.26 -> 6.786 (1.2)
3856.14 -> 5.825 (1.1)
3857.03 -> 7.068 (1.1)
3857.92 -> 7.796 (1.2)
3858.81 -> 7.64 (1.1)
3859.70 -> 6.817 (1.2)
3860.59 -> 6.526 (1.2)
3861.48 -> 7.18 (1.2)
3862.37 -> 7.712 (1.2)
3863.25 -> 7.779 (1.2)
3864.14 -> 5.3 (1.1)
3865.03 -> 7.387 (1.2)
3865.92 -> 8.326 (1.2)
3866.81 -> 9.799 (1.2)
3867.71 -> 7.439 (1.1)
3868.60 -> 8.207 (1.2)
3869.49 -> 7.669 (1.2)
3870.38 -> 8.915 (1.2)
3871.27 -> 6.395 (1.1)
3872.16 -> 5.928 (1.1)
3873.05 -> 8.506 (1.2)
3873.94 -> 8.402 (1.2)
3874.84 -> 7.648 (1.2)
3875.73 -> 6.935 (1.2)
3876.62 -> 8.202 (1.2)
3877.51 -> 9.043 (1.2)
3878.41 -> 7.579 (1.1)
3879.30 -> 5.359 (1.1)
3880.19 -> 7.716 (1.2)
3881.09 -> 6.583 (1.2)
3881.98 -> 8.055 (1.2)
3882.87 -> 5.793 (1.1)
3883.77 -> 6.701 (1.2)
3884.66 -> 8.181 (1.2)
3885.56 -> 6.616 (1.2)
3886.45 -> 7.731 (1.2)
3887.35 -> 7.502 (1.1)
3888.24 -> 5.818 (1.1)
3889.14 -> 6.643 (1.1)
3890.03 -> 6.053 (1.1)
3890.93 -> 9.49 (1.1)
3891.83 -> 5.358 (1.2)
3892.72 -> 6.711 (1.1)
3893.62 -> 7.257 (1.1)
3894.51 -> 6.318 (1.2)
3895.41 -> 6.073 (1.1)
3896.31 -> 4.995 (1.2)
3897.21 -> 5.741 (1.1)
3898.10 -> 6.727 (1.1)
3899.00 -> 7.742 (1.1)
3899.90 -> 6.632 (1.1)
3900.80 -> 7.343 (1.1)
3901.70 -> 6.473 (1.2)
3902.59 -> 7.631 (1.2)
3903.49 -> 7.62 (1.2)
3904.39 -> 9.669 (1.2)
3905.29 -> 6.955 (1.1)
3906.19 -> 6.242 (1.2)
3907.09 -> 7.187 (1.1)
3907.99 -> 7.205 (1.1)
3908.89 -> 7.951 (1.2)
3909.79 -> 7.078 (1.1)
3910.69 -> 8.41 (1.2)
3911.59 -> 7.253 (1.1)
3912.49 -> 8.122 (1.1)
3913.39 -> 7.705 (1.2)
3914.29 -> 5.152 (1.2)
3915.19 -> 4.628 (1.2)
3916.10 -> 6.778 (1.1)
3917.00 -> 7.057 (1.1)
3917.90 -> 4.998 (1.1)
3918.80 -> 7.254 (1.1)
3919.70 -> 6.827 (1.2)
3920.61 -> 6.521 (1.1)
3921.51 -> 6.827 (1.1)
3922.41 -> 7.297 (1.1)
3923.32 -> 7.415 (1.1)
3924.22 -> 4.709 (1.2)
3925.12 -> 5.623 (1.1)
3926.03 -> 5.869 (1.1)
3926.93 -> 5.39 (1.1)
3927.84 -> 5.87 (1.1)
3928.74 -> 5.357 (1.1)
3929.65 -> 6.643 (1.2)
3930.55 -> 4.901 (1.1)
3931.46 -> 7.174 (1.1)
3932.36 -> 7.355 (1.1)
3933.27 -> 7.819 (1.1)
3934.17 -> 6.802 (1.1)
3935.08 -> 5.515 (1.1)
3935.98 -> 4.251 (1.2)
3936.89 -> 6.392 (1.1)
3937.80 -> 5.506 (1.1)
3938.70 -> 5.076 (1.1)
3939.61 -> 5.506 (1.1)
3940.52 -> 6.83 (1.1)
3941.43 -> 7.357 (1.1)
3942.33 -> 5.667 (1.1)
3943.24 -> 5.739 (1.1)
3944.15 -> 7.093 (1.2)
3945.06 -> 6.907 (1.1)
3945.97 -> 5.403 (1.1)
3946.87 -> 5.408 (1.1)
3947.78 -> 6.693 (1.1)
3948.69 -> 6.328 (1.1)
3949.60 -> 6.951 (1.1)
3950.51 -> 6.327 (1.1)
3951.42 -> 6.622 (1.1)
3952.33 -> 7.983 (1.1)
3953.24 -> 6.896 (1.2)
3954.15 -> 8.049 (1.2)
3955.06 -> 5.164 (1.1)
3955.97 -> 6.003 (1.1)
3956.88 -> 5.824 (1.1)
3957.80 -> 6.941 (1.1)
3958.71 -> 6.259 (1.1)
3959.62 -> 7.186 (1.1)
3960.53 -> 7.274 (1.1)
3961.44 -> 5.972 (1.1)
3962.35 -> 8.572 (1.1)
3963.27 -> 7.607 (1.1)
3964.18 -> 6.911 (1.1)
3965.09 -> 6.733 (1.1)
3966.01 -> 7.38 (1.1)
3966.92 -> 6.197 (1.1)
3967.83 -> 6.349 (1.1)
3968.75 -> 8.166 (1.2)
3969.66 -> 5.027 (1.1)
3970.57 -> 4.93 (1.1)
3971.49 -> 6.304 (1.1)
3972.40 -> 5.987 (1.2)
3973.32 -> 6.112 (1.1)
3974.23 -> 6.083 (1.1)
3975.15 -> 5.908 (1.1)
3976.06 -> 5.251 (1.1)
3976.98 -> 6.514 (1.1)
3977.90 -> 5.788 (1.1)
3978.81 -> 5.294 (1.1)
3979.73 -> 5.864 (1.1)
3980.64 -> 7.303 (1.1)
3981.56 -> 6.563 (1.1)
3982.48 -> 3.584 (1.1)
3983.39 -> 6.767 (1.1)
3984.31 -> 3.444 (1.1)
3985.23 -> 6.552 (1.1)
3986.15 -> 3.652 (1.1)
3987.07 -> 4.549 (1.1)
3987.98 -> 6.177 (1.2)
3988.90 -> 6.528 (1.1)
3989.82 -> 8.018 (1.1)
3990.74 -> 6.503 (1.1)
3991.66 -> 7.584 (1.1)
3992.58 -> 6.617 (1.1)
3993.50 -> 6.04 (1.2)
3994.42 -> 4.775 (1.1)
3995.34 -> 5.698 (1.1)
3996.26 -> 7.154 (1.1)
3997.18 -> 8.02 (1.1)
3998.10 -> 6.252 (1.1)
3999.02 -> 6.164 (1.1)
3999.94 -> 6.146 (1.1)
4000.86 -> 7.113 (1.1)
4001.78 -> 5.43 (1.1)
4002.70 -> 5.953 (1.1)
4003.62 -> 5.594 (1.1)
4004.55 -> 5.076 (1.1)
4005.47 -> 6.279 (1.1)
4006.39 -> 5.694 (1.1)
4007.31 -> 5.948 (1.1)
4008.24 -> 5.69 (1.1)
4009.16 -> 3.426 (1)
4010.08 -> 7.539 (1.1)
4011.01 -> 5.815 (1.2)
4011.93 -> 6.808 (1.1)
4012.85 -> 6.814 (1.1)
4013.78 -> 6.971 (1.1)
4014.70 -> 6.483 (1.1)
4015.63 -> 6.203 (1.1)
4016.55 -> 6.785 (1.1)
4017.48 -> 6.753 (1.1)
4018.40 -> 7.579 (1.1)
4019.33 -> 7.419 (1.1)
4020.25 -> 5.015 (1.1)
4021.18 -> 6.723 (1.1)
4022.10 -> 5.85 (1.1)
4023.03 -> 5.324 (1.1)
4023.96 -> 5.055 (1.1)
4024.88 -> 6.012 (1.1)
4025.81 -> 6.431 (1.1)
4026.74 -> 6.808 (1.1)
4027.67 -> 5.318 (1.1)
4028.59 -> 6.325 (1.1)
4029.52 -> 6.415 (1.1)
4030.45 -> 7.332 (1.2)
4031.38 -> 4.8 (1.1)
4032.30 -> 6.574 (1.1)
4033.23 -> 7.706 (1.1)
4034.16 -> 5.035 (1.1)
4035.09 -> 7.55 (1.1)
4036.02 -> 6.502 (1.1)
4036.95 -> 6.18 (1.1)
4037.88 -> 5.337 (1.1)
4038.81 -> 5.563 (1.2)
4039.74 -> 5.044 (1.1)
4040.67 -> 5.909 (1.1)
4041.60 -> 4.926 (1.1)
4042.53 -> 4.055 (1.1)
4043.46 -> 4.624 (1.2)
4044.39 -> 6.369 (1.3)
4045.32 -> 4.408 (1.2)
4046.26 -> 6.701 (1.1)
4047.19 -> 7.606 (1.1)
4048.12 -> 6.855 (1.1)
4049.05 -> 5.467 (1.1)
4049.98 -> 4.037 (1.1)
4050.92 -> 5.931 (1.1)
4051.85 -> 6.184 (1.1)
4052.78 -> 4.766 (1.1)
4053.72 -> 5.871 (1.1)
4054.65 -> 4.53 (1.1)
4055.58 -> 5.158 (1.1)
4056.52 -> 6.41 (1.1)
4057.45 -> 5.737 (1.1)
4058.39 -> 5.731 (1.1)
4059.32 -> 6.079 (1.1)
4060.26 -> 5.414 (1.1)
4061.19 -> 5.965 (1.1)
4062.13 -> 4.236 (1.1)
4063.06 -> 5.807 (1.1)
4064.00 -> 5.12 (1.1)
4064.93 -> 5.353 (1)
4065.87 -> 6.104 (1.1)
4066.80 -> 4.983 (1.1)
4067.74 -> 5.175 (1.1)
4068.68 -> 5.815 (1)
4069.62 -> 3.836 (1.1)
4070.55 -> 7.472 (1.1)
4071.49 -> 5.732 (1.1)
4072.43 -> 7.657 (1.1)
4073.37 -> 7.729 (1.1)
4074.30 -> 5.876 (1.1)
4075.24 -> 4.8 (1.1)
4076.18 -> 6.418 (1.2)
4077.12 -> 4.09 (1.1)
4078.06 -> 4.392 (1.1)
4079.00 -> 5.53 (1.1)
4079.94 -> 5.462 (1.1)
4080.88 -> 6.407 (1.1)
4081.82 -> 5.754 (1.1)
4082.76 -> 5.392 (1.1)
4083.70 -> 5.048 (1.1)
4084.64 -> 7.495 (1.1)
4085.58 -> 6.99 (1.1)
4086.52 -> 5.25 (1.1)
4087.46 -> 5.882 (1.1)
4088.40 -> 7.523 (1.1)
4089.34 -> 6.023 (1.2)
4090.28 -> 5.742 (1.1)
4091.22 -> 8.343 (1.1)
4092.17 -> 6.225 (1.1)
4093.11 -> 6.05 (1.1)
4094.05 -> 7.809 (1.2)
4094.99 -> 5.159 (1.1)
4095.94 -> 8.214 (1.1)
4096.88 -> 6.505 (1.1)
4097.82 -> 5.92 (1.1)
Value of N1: 0.20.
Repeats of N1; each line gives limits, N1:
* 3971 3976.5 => 0.17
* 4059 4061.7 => 0.17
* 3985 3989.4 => 0.20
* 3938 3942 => 0.17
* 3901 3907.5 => 0.14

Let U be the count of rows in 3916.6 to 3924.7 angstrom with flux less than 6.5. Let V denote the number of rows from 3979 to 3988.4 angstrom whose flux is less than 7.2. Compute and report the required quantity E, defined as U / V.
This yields 0.22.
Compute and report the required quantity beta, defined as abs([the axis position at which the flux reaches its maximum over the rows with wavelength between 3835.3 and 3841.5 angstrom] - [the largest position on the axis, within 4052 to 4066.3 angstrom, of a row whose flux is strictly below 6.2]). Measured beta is 227.4 angstrom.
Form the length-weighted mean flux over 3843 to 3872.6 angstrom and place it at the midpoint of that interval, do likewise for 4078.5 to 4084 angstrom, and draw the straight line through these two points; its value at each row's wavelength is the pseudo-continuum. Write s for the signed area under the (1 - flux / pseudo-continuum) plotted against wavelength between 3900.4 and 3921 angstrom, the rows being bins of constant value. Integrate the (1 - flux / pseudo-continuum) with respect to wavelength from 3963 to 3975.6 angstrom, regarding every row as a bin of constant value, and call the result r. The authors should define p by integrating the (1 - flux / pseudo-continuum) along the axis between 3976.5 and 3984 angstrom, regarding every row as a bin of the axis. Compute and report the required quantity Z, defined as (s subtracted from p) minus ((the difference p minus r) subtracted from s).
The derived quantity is 3.2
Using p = 0.4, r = -0.2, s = -1.1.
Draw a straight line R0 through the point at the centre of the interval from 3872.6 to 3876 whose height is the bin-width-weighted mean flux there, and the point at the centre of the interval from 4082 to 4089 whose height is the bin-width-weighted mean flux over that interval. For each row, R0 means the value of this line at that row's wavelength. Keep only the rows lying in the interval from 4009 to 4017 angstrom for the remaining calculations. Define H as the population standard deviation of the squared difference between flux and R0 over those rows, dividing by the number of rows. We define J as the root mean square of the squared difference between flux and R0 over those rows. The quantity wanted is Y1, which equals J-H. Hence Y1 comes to 0.30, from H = 3.57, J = 3.9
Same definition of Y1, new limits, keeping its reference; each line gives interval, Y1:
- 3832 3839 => 2.16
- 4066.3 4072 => 0.76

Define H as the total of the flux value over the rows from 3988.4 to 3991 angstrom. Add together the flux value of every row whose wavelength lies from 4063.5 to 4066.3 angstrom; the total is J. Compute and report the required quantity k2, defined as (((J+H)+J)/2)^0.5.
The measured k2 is 5.2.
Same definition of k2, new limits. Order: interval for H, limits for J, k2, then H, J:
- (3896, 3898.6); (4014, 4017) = 5.3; 17.5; 19.5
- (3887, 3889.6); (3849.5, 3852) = 5.5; 20.0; 20.7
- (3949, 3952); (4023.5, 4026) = 5.2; 19.9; 17.5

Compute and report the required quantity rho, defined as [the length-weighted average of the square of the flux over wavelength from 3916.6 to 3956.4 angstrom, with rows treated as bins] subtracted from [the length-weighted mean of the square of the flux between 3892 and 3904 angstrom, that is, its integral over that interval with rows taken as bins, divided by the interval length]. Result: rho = 5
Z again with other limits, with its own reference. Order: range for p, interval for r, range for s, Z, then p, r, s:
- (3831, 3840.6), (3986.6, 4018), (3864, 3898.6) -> 6.3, 1.2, -0.8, -1.6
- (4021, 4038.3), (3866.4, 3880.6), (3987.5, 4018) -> 2.4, -0.7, -1.7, -1.0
